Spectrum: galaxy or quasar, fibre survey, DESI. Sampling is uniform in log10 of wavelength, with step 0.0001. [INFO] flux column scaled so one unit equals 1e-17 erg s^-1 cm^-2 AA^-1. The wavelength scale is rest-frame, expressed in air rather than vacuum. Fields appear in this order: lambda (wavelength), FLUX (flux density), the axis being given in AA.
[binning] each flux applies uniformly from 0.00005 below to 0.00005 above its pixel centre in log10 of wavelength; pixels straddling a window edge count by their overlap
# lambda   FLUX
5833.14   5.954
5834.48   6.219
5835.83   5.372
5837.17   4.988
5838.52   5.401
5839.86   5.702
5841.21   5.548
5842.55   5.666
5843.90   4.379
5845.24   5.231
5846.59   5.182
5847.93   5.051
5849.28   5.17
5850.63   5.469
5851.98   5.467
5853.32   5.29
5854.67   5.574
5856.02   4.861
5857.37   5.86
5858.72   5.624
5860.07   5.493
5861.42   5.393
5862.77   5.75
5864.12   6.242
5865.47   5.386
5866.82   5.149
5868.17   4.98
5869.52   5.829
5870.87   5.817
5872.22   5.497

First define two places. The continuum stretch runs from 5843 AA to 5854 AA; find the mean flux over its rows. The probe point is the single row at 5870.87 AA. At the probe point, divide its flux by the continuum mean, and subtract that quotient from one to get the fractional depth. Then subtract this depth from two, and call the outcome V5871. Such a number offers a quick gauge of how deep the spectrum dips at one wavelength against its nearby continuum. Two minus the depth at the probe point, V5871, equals 2.13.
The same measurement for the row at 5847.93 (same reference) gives 1.98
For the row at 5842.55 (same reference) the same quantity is 2.10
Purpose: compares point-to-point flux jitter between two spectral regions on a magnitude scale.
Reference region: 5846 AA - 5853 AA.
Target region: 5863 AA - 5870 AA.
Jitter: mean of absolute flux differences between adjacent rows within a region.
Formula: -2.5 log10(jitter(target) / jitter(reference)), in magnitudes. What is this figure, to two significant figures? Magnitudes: -1.5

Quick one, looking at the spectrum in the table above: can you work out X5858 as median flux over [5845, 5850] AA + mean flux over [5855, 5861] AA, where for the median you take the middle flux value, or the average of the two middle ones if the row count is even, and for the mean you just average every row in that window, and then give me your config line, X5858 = 10.6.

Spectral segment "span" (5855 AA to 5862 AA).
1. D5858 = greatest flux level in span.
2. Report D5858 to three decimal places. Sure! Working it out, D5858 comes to 5.860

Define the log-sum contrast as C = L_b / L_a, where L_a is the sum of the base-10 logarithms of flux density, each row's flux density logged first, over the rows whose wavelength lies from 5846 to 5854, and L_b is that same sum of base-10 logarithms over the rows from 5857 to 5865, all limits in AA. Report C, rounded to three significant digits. 1.05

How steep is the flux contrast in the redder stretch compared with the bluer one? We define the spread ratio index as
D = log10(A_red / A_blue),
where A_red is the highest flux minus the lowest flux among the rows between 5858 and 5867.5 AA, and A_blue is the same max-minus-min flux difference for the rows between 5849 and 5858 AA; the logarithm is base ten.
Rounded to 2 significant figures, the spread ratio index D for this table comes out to 0.039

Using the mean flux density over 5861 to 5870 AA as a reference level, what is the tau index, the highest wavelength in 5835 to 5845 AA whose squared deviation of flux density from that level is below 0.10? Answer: 5842.55 AA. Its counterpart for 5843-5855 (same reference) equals 5854.67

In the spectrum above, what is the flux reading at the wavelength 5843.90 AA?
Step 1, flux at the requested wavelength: 4.379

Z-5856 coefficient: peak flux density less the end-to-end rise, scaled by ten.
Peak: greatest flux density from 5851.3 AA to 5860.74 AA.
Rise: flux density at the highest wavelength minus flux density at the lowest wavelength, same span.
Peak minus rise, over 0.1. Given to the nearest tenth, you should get 58.3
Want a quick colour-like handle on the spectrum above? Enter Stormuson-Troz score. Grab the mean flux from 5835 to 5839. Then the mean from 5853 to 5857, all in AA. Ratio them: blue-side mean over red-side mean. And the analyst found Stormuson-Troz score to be 1.00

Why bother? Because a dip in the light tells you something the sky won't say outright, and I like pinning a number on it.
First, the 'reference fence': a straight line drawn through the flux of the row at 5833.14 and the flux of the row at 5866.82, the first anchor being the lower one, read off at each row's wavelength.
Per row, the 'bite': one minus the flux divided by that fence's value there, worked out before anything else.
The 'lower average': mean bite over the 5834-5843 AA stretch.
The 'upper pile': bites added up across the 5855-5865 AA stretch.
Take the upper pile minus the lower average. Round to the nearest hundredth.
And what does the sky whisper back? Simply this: -0.44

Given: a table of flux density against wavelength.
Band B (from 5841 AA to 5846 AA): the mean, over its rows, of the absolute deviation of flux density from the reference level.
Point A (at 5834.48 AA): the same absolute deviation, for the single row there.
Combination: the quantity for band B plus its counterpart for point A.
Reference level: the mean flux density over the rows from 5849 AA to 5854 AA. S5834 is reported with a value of 1.3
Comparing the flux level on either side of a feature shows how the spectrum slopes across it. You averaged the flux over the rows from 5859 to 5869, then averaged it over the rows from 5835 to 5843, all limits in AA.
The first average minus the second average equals 0.04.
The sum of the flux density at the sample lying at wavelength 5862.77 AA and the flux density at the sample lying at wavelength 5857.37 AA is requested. 11.6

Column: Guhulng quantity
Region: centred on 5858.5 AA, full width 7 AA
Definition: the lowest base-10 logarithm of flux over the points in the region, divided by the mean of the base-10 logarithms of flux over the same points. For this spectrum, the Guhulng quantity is 0.934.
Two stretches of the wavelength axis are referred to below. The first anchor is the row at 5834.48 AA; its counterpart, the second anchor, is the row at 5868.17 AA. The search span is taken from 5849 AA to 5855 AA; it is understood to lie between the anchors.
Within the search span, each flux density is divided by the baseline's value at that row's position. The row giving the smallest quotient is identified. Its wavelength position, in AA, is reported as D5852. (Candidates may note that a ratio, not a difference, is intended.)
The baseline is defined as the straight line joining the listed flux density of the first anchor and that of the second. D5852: 5849.28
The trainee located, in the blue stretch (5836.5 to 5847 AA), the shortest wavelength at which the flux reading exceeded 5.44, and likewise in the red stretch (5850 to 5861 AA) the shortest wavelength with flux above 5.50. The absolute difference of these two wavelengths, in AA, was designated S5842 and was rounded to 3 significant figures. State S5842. 14.8 AA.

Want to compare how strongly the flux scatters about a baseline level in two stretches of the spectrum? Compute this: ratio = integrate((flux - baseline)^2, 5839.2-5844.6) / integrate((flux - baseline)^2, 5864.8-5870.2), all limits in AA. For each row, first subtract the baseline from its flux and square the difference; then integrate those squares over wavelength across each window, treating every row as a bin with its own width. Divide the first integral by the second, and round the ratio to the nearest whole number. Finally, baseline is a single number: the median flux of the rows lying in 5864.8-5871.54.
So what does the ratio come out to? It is 3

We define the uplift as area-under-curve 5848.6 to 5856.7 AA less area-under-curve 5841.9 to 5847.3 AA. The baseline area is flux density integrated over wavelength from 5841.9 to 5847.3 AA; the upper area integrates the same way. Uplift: 15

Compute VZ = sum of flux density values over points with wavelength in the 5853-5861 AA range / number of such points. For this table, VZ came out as 5.45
